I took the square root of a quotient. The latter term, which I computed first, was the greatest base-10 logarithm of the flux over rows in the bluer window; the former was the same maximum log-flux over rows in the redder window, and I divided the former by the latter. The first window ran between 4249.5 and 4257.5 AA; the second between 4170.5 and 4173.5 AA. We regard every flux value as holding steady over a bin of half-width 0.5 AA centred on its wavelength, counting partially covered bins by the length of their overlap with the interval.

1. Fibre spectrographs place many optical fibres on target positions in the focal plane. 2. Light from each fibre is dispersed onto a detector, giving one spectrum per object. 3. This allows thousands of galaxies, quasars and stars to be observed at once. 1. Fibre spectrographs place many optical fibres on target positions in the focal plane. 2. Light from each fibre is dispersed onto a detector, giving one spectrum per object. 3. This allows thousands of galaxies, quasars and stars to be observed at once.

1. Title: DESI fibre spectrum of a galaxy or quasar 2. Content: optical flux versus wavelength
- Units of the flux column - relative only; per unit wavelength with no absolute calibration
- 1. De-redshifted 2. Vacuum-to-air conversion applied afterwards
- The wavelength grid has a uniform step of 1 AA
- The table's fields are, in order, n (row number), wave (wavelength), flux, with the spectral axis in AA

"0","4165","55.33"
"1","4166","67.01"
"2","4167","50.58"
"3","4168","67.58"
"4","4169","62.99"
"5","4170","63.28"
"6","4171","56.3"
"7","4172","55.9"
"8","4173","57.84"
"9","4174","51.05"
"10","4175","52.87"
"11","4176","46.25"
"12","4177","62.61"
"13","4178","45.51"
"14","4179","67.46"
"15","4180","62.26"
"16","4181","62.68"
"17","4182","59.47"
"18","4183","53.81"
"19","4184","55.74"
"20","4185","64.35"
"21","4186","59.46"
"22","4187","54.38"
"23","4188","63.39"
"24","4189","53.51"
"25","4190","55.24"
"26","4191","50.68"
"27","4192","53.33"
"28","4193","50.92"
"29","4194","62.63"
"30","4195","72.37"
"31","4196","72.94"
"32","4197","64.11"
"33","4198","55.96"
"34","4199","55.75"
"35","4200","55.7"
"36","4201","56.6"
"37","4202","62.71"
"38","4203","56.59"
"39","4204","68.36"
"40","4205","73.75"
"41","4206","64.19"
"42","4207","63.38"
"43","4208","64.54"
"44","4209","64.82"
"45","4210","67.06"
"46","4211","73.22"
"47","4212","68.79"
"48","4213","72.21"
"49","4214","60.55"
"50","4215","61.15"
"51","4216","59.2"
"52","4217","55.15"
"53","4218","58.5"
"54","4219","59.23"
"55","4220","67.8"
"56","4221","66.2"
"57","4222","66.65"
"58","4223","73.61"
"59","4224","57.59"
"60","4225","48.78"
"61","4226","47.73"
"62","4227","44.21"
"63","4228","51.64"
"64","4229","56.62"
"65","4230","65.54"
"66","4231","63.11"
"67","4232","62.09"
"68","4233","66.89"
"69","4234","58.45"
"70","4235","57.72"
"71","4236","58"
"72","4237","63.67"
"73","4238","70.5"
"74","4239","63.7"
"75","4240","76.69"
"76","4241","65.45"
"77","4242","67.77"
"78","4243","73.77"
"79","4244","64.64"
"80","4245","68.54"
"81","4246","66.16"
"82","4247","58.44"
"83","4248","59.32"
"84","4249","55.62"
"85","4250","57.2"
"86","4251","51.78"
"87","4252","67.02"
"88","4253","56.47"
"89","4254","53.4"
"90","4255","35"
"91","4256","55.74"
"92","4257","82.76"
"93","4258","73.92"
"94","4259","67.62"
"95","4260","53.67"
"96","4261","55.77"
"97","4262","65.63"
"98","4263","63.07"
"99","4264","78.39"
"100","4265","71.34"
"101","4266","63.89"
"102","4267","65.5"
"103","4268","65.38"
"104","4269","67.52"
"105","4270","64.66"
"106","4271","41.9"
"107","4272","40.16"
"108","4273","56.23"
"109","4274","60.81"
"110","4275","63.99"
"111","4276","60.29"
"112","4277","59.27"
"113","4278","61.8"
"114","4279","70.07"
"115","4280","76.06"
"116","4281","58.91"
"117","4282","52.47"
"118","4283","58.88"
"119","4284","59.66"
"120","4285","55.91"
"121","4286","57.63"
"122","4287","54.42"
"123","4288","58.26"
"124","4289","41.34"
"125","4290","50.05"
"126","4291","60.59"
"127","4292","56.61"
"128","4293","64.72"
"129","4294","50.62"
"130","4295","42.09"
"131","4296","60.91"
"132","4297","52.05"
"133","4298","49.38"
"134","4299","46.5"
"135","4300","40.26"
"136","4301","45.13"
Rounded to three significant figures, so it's 1.04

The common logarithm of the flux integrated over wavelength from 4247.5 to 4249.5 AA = 2.06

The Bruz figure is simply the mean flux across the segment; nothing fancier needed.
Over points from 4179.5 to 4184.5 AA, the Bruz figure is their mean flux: 59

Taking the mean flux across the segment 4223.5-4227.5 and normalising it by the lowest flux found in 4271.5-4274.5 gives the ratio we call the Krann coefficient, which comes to 1.2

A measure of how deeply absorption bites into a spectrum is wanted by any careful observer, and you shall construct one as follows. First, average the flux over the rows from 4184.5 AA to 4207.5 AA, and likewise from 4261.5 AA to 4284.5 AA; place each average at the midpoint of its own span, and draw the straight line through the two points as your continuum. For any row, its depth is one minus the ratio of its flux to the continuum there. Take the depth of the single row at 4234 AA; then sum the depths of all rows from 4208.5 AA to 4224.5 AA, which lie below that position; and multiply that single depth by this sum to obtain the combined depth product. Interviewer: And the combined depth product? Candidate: -0.043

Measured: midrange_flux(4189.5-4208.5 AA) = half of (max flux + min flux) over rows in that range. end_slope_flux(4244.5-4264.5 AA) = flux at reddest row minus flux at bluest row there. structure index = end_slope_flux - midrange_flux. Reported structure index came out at -52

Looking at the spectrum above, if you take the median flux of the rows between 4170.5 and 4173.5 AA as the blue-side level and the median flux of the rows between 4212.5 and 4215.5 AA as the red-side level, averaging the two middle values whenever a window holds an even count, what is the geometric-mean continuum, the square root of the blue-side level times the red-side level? 58.7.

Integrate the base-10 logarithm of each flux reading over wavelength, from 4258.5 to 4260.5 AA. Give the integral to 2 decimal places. 3.56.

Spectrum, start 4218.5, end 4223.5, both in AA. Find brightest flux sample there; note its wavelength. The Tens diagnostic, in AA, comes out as 4223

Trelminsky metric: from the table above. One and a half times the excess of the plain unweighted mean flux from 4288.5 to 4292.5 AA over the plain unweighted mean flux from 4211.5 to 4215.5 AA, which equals -20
